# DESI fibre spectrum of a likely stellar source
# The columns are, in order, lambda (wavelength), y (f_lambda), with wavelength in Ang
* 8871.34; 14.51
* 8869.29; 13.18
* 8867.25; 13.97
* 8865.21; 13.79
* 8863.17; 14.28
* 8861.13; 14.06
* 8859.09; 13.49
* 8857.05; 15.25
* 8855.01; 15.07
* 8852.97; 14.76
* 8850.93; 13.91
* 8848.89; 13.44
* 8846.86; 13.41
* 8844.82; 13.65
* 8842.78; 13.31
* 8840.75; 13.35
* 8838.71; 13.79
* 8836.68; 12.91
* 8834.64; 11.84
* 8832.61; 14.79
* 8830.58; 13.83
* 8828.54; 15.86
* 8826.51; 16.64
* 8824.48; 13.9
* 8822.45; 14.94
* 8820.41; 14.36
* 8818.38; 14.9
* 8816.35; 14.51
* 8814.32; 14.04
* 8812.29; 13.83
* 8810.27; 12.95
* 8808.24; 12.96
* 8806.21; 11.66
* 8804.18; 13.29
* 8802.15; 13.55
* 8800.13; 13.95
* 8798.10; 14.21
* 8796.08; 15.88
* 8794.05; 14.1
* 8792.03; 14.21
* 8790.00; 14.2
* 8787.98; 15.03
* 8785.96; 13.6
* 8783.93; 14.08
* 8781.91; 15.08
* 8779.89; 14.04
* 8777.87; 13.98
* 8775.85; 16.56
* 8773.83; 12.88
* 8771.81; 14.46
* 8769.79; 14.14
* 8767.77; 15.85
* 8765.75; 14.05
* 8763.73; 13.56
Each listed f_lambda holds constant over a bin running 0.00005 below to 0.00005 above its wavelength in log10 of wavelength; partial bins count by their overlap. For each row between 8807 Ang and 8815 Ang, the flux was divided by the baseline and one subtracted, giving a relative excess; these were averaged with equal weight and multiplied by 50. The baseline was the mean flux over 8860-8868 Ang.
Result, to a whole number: -2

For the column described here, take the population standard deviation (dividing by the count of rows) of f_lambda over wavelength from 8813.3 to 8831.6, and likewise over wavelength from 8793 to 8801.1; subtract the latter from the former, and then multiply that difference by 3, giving 0.3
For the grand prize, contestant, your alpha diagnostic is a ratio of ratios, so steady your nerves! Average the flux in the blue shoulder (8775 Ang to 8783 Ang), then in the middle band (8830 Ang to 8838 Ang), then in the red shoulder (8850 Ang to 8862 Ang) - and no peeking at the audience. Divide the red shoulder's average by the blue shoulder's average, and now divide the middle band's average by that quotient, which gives 13.8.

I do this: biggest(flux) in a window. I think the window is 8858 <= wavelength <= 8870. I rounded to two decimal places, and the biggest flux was 14.28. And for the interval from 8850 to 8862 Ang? 15.25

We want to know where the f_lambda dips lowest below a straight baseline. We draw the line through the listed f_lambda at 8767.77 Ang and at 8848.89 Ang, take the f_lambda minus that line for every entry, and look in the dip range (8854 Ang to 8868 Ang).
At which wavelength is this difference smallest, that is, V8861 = 8859.09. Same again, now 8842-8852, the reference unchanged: 8842.78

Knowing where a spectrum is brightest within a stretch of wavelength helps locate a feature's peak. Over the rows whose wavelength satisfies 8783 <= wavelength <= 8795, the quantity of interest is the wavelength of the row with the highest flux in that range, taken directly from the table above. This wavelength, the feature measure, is 8787.98 Ang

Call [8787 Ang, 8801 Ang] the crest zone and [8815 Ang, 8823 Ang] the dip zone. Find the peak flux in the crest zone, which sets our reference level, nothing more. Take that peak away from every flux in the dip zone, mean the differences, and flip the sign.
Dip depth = 1.2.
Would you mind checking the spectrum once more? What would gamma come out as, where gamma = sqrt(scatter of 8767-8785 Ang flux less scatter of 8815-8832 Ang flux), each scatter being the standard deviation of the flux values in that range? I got 0.37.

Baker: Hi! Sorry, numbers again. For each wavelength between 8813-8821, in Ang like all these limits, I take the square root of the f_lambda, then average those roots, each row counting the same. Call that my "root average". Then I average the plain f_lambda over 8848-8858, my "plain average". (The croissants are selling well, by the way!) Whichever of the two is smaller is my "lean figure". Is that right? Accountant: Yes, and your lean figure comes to 3.80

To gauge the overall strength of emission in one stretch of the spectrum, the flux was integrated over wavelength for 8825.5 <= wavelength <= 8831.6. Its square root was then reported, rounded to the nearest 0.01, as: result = 9.70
